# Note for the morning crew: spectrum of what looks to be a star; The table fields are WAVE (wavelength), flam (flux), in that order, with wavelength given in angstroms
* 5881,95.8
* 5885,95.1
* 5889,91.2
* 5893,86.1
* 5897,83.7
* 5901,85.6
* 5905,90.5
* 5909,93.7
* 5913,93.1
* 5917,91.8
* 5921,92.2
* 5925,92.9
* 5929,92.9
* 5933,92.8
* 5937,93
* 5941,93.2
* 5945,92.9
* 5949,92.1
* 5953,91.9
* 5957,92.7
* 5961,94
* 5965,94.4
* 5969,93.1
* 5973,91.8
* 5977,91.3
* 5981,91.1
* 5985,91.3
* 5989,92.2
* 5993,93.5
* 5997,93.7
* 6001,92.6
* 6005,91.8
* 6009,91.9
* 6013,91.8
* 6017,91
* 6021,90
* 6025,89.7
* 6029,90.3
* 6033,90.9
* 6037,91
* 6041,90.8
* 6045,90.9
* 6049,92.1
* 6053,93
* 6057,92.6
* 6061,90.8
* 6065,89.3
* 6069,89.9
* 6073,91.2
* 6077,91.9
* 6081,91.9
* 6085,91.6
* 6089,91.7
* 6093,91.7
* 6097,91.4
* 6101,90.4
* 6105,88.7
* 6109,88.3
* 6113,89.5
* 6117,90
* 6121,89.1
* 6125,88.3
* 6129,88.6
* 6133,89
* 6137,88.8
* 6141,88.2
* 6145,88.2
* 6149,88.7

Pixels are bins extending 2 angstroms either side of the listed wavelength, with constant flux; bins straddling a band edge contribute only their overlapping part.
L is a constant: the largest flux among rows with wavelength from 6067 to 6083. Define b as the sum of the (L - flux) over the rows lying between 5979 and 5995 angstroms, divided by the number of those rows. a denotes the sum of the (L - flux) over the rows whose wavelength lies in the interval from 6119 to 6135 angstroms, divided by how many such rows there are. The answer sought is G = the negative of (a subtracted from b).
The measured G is 3.3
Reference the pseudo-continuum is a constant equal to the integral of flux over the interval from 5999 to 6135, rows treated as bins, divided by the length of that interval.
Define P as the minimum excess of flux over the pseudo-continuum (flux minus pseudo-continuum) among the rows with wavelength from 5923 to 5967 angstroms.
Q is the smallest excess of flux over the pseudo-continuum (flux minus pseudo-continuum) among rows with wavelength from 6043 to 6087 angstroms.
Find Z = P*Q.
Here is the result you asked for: -1.7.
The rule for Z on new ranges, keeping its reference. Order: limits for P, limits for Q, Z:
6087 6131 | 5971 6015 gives -1.0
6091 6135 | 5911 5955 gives -2.6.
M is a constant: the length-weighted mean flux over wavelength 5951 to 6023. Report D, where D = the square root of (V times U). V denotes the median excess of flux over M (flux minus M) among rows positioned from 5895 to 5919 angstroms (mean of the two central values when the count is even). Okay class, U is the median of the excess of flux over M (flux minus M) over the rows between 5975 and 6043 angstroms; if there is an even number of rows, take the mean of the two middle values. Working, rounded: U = -0.9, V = -1.08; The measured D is 1.00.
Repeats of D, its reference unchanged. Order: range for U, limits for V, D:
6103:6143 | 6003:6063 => 2.07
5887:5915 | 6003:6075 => 1.49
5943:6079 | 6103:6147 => 1.23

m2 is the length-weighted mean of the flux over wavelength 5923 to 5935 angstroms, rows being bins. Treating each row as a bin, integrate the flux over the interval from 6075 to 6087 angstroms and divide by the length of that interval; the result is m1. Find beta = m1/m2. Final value 0.99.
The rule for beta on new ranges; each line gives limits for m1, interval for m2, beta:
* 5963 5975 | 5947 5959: 1.01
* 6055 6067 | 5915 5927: 0.98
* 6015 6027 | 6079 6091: 0.98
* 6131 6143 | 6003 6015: 0.97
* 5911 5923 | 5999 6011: 1.00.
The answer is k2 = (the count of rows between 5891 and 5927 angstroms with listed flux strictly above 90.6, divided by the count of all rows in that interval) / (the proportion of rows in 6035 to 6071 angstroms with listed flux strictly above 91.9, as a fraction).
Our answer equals 1.7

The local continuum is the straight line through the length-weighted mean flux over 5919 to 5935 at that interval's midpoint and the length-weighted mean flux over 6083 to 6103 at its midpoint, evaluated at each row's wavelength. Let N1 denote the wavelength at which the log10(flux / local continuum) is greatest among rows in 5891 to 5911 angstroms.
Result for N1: 5909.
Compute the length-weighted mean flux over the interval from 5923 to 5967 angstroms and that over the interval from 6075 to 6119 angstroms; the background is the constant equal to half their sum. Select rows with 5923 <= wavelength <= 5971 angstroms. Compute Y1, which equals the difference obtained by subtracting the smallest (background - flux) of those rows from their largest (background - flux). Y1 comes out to 2.5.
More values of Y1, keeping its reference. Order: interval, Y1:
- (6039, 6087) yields 3.7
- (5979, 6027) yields 4.0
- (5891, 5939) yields 10.0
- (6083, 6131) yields 3.4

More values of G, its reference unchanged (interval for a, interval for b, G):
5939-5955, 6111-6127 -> -3.3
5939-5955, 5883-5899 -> -3.5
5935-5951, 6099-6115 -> -3.6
